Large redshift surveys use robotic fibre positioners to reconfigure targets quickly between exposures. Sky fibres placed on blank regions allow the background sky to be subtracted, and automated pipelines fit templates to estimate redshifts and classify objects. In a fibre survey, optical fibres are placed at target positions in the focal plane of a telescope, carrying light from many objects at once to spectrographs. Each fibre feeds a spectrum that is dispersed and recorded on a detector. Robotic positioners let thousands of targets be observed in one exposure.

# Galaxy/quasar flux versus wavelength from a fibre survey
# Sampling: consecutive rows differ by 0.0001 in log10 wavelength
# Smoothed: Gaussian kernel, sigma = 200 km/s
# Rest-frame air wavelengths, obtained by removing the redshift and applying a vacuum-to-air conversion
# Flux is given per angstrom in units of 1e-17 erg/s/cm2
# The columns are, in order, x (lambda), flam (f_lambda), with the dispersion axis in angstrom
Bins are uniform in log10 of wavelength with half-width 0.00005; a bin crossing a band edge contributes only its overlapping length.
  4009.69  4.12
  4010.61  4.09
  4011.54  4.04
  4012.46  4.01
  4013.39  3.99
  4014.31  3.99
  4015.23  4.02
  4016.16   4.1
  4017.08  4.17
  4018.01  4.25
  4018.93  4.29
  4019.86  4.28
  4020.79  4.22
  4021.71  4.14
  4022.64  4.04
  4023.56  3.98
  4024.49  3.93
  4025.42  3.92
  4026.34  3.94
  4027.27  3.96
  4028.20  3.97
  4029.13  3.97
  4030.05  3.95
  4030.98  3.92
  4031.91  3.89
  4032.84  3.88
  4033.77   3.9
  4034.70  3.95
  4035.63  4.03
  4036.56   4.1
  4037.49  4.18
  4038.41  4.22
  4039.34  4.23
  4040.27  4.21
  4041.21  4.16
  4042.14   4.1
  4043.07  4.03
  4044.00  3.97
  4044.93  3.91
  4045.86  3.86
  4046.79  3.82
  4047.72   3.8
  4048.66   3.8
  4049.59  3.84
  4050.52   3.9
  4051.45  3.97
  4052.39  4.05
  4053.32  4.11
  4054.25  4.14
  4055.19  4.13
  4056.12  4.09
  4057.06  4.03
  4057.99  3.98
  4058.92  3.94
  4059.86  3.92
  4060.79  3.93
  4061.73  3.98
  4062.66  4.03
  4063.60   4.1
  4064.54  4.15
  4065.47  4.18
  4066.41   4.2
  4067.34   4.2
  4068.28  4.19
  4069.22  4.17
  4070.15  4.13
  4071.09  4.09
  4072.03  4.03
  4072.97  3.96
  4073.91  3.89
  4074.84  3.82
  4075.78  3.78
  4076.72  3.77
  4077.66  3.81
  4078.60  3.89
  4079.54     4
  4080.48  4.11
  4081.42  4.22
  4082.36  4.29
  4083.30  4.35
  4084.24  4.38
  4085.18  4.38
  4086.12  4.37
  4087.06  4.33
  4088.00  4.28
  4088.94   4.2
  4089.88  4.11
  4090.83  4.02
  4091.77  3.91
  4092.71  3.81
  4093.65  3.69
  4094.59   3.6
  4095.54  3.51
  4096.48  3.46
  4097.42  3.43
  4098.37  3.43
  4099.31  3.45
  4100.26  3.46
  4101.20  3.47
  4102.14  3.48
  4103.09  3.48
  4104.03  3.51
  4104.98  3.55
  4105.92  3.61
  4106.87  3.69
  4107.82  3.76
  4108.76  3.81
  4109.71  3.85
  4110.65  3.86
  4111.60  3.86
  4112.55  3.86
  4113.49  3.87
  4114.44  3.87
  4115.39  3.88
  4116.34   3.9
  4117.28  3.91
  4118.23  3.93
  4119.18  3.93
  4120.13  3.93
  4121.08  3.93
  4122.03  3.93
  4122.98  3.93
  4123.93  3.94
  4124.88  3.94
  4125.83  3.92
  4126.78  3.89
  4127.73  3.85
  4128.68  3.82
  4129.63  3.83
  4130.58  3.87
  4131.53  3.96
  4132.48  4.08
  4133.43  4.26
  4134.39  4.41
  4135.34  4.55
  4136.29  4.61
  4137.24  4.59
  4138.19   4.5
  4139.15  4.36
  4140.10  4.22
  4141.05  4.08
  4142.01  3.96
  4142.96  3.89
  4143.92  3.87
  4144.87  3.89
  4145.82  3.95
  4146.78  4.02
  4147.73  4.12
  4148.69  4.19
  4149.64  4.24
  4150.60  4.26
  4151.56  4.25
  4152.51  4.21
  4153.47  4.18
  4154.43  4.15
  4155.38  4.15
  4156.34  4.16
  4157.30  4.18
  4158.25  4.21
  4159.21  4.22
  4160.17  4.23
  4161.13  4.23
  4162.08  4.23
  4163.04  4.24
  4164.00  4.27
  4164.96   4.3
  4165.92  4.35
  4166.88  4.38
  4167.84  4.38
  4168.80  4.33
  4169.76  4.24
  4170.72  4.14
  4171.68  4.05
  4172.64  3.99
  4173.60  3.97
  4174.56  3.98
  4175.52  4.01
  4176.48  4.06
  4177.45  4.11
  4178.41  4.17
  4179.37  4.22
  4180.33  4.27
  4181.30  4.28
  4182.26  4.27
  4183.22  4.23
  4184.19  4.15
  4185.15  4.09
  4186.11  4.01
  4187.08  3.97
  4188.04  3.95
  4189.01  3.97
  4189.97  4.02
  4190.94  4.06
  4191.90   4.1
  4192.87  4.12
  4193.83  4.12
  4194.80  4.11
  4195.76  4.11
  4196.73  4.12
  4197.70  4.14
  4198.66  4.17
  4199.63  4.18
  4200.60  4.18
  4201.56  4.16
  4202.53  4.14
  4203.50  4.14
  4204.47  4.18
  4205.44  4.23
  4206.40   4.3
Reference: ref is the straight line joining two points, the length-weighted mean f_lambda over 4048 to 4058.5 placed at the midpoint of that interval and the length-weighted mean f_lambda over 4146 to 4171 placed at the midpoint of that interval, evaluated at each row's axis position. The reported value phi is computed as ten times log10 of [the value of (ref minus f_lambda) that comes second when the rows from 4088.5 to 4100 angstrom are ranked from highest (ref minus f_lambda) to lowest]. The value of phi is -1.8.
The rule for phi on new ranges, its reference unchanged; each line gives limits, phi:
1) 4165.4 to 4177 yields -5.6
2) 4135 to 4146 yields -5.2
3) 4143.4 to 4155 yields -5.2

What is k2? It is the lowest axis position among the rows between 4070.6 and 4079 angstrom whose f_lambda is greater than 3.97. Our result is 4071.09 angstrom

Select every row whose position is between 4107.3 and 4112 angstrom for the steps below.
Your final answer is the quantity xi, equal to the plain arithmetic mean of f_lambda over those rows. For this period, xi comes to 3.83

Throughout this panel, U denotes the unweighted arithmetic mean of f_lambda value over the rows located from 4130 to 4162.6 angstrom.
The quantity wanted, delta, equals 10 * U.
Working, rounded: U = 4.2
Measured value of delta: 41.8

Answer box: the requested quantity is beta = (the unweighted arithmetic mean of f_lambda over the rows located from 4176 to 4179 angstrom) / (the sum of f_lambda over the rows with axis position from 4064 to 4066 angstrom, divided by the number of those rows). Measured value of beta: 0.99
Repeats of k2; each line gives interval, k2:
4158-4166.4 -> 4158.25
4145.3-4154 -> 4146.78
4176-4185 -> 4176.48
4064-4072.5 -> 4064.54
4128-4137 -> 4132.48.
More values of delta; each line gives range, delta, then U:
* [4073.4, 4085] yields 40.3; 4.0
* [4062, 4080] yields 40.2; 4.0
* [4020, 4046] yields 40.2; 4.0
